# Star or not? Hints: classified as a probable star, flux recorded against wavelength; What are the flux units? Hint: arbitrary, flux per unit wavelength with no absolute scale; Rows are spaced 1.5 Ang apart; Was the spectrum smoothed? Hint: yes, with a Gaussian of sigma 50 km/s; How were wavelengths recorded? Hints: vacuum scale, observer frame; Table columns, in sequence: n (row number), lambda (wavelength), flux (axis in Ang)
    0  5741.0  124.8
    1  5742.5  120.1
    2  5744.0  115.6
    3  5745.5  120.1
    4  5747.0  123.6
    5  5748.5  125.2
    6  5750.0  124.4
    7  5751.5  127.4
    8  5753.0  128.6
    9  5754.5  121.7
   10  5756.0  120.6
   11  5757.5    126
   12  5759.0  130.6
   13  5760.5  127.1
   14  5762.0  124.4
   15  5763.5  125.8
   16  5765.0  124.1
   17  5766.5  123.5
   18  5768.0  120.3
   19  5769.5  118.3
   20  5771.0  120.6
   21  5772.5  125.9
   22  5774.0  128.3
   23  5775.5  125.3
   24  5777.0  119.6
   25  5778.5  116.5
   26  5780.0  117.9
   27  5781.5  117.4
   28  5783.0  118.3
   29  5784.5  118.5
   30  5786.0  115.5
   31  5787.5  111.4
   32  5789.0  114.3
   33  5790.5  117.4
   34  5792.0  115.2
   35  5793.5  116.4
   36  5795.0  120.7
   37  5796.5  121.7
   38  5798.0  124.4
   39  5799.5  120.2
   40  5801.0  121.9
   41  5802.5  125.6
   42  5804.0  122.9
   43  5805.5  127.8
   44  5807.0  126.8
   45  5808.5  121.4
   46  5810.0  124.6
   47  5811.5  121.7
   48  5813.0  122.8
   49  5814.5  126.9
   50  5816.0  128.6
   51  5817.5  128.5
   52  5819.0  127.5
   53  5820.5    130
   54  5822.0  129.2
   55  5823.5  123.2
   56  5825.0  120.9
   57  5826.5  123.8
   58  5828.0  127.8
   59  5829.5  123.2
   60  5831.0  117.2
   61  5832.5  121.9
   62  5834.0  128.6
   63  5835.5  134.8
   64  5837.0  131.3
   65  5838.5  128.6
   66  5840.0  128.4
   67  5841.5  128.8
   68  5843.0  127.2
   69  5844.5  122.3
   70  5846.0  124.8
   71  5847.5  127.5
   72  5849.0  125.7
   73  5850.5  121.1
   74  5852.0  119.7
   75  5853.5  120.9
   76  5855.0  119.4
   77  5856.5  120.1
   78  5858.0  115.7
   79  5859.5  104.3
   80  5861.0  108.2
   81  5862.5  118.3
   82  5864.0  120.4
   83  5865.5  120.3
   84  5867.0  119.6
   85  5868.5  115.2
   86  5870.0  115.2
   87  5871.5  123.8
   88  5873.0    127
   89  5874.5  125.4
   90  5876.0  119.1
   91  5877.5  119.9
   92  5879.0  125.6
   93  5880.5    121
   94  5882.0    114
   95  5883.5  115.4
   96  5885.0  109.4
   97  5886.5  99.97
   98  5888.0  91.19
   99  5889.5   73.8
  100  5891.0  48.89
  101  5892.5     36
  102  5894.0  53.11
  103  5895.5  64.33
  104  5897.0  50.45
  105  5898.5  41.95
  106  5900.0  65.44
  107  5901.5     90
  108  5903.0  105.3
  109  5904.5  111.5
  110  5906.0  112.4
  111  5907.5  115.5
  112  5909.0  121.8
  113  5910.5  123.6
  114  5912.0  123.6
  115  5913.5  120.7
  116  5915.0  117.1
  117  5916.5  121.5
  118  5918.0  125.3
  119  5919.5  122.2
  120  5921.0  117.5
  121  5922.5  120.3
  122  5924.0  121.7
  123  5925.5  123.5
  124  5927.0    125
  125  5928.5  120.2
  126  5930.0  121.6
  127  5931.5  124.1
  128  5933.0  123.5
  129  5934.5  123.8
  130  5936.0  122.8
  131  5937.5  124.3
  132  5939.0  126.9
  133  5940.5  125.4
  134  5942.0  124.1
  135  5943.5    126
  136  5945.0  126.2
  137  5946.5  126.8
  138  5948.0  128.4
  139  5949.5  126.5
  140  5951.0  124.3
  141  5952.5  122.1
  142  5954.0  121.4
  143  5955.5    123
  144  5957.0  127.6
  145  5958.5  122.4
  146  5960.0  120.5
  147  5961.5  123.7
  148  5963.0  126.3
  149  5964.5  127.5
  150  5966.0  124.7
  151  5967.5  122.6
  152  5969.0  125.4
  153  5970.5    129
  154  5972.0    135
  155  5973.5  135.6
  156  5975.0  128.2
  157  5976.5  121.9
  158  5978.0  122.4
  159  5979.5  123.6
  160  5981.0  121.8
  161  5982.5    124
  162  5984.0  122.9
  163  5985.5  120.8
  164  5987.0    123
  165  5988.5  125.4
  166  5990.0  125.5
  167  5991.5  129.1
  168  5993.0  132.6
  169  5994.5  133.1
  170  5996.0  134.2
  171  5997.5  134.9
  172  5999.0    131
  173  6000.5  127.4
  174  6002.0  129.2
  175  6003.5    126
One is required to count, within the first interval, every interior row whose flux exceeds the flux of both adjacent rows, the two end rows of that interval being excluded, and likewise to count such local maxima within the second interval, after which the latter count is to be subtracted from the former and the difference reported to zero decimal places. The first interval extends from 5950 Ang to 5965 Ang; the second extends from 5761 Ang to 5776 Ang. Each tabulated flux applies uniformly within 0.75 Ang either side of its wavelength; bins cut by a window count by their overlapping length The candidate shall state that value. -1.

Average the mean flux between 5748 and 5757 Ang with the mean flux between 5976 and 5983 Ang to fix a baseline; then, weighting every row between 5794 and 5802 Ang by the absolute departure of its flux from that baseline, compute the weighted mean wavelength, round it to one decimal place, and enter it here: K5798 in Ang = 5797.9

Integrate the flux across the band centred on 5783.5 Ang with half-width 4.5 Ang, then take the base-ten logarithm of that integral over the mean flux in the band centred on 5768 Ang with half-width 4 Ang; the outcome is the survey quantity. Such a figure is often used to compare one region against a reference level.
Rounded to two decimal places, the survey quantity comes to 0.94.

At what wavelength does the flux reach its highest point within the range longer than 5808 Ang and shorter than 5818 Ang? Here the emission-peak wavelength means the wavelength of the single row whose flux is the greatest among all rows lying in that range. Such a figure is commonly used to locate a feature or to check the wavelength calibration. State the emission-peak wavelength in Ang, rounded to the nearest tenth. 5816.0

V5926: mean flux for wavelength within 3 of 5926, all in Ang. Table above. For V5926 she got 123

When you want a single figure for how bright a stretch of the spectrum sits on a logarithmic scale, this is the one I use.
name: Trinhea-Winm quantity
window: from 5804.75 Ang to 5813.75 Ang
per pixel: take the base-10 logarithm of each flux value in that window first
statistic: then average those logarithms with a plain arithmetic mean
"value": 2.09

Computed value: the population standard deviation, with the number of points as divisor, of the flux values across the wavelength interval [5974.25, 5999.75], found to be 5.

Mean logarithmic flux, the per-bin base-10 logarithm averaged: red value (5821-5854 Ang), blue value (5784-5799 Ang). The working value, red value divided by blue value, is 1.01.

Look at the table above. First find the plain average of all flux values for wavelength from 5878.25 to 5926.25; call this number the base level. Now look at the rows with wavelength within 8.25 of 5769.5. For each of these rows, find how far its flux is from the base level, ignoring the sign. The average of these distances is 23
